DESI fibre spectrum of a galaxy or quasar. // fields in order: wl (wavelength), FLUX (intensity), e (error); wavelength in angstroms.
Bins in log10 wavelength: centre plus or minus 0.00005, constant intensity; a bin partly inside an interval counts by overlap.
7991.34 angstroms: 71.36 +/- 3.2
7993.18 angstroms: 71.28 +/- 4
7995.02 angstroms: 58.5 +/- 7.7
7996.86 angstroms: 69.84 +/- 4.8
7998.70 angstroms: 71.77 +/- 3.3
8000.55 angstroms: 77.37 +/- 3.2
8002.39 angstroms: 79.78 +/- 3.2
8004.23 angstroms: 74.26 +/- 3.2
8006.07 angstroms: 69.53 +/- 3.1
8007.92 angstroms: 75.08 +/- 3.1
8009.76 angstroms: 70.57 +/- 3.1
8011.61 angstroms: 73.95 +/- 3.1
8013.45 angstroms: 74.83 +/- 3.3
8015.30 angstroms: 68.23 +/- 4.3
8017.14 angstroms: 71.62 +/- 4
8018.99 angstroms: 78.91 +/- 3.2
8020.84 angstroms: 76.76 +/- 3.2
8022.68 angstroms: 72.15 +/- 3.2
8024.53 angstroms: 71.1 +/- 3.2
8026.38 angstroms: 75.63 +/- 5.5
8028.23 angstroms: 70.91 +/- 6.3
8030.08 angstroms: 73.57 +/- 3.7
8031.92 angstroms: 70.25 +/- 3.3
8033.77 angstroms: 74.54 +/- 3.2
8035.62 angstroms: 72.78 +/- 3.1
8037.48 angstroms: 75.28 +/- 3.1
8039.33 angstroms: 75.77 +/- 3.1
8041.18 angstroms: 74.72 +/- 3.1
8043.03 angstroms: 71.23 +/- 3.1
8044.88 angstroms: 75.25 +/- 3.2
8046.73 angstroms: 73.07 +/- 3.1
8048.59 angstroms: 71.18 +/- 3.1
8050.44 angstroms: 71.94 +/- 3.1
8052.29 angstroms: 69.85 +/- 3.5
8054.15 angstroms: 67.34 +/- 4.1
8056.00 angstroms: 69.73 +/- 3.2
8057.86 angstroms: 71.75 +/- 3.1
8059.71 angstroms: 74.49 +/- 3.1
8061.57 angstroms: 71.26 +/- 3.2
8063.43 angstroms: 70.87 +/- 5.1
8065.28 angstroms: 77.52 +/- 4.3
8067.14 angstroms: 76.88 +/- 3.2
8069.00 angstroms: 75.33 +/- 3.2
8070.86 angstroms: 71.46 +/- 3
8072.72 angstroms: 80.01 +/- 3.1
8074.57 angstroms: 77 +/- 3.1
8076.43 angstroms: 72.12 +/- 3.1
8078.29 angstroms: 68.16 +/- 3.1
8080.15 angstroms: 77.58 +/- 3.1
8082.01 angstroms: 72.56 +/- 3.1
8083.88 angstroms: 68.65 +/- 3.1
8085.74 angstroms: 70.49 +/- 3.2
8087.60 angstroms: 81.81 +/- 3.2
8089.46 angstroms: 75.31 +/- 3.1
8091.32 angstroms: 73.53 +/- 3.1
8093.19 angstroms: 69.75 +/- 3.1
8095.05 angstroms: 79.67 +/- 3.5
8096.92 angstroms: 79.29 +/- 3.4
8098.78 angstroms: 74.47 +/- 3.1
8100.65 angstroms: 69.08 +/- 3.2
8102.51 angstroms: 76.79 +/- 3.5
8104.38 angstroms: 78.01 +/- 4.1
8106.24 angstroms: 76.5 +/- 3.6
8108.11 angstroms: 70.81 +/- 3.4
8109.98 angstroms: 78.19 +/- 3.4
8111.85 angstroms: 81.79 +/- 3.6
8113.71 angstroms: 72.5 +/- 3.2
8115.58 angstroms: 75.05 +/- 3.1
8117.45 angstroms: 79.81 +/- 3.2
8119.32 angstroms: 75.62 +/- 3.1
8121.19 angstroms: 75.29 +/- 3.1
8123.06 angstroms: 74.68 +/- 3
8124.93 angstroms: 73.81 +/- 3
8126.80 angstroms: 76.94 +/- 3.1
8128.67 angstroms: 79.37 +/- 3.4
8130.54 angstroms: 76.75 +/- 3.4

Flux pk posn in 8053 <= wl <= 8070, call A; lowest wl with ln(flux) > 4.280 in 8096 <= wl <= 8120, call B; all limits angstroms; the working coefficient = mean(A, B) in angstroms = 8081.1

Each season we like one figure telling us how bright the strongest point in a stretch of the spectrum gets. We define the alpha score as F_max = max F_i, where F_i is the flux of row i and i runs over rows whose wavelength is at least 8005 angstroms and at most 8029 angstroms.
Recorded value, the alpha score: 78.91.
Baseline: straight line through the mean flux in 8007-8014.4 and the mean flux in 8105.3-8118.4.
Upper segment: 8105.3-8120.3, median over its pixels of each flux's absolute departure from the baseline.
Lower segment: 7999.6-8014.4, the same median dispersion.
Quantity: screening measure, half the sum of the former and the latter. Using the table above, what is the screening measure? 2.4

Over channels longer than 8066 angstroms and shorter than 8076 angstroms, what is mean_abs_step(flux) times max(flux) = 340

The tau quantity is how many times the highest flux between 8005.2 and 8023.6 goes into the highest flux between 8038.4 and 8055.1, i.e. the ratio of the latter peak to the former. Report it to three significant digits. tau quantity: 0.960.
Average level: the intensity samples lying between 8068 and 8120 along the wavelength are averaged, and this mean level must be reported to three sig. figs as 75.0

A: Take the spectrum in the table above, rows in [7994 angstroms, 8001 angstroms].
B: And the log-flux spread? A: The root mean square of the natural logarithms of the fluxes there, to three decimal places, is 4.236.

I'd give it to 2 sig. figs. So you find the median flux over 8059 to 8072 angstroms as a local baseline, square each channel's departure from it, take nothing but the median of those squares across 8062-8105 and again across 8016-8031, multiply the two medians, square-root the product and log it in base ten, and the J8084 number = 0.91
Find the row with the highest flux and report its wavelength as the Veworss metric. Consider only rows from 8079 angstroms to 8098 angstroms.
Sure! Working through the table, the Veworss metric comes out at 8087.60 angstroms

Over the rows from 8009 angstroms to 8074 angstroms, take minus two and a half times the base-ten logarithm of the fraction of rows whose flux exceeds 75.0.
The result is 1.4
